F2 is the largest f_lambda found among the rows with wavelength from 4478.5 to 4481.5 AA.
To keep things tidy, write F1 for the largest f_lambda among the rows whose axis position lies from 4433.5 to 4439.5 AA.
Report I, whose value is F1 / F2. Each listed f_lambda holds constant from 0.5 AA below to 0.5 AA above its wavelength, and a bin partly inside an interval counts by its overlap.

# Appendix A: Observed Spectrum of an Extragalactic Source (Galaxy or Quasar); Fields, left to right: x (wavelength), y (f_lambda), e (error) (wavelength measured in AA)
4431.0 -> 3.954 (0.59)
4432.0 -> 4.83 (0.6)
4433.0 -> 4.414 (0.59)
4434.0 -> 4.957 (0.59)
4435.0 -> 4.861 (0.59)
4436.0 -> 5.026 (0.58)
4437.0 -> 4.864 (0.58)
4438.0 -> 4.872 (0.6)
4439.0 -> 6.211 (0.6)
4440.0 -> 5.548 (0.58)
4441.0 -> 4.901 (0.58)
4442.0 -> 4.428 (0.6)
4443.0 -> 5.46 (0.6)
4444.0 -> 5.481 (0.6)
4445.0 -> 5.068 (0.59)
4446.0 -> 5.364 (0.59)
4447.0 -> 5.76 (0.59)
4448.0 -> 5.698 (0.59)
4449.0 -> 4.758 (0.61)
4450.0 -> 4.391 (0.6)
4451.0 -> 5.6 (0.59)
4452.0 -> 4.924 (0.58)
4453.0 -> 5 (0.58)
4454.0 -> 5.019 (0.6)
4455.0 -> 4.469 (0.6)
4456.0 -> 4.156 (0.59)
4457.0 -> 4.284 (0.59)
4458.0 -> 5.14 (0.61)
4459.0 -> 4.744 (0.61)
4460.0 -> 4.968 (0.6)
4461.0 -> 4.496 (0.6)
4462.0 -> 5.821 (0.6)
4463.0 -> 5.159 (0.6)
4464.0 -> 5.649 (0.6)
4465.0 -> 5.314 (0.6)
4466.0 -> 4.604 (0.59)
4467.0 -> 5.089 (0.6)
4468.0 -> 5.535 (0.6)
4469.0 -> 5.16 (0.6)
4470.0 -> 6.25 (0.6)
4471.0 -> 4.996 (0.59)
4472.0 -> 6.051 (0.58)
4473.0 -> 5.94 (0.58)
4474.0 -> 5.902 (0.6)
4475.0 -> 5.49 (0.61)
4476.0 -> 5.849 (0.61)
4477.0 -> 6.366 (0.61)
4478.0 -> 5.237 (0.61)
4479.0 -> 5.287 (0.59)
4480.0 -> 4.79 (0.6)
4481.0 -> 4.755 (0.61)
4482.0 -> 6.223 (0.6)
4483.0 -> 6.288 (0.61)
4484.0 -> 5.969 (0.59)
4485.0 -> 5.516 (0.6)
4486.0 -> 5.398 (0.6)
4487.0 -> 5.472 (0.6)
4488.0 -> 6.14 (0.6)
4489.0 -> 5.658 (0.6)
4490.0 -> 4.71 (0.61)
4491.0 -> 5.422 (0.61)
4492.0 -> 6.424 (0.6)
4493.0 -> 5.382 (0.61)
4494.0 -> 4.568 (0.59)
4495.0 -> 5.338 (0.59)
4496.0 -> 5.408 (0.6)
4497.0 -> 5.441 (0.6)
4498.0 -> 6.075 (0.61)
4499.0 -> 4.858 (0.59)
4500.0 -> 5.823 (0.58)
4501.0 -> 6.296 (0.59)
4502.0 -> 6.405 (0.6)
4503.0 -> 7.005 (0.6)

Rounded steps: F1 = 6.211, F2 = 5.287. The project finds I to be 1.17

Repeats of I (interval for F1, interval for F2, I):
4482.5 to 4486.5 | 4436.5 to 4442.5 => 1.01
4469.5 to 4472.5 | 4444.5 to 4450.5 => 1.09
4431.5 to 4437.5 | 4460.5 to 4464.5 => 0.86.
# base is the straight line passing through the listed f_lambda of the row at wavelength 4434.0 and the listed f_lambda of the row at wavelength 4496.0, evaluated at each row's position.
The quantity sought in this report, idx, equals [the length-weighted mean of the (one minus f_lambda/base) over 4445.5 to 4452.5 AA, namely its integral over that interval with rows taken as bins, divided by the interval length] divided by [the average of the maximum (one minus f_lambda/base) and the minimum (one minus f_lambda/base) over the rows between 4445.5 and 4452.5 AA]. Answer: 10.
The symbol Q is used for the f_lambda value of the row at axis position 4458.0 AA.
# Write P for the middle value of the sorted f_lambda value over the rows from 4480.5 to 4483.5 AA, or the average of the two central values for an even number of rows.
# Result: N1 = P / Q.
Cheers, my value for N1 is 1.21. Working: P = 6.2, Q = 5.14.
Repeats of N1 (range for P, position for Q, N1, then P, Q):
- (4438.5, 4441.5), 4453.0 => 1.11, 5.5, 5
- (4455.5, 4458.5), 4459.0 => 0.90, 4.3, 4.744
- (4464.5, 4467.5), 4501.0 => 0.81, 5.1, 6.296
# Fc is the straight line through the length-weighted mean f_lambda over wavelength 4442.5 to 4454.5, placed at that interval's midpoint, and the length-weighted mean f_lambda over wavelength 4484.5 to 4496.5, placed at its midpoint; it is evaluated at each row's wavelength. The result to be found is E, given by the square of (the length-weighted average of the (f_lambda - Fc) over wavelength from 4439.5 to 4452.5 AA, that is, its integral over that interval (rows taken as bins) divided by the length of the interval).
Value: 0.000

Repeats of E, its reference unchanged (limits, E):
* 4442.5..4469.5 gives 0.031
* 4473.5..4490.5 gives 0.035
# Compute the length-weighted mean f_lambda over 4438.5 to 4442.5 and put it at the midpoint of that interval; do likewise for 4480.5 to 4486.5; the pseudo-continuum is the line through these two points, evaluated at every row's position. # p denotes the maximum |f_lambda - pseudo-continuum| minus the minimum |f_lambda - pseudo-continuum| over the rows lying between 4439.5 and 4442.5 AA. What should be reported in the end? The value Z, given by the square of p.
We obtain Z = 0.3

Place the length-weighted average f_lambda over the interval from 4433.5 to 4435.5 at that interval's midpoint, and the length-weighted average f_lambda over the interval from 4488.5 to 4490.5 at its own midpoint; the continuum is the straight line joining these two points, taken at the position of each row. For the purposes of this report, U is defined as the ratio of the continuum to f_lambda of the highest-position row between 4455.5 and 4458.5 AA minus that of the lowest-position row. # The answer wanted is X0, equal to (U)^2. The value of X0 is 0.053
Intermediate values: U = -0.23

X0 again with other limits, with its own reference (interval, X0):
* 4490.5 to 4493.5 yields 0.000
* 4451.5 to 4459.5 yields 0.002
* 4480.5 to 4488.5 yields 0.057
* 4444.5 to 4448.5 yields 0.011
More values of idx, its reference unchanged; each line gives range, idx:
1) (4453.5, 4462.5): 2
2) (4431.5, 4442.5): 0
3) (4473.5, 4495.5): 2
